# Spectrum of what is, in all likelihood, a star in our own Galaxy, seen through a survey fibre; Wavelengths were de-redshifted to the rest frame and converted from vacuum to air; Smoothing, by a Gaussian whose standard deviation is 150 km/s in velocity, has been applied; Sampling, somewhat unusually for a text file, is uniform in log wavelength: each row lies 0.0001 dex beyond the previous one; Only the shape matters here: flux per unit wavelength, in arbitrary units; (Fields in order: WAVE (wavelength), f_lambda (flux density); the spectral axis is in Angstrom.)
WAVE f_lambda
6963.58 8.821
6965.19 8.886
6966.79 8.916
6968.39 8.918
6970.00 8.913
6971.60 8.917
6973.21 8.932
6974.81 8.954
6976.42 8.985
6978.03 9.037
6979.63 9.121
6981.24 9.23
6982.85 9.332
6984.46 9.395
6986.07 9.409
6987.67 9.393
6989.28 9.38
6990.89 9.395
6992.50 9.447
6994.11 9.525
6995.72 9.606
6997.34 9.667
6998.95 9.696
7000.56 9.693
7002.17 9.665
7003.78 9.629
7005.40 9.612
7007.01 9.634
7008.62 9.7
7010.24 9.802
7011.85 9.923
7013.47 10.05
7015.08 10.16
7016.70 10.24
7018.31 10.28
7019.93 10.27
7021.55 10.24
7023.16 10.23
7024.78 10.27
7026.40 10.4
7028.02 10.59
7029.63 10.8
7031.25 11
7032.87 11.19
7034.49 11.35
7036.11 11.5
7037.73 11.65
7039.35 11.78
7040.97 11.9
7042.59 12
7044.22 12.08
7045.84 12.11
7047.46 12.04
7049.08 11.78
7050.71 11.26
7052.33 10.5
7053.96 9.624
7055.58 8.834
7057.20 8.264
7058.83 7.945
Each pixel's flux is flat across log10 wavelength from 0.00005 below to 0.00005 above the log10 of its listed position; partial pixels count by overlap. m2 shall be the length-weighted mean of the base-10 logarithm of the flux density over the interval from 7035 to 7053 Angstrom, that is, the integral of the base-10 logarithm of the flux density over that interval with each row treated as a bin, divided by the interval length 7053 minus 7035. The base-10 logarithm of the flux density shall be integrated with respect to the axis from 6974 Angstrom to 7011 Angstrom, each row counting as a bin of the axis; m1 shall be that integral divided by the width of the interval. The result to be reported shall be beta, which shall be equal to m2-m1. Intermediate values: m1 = 0.98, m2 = 1.07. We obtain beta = 0.09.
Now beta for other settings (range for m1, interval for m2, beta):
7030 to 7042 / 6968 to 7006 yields -0.09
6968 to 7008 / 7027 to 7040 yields 0.08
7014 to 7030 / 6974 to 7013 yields -0.04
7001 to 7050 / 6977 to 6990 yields -0.06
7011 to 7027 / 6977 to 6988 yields -0.04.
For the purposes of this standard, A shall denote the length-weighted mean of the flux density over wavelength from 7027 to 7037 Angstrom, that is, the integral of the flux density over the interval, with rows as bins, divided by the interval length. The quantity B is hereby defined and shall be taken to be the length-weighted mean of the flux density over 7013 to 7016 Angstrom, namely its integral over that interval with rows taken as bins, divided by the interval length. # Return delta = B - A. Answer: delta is -0.9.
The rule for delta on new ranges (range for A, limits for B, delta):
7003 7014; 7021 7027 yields 0.5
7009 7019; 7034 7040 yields 1.5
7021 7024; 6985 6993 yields -0.8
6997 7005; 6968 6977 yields -0.7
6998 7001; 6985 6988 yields -0.3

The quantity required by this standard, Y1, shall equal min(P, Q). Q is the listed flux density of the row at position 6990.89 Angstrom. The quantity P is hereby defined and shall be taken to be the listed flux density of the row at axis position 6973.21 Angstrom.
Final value 8.93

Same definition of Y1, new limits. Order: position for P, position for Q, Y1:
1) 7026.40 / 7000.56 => 9.69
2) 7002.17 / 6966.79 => 8.92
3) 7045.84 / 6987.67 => 9.39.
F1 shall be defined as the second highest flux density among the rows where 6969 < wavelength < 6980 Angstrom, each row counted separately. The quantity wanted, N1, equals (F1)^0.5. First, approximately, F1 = 9.037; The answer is 3.01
